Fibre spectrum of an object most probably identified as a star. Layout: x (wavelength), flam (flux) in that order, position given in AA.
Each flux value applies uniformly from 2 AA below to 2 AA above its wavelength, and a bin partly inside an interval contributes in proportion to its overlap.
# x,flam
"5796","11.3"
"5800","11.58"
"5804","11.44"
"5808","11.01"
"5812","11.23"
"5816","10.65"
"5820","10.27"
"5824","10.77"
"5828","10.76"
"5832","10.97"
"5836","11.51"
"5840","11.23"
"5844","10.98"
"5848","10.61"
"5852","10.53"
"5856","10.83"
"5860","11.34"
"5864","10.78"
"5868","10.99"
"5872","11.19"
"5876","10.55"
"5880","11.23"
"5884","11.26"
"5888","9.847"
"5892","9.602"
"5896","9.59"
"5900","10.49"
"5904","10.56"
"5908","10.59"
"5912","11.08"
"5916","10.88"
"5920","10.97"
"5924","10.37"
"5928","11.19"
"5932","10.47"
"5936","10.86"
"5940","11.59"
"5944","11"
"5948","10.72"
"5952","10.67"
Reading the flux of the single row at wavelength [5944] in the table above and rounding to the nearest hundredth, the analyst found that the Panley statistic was 11.00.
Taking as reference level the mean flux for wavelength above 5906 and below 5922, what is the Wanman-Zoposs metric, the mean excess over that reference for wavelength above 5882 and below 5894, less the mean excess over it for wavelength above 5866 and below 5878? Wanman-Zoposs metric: -0.67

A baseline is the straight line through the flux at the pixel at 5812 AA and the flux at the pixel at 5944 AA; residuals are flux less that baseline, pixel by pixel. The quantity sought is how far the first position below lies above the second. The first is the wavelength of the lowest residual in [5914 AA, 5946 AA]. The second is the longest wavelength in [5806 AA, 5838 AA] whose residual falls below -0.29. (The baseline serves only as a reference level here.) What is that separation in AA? 96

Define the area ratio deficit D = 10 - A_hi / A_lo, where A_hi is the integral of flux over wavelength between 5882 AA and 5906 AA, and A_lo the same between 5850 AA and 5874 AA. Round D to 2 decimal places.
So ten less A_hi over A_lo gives 9.07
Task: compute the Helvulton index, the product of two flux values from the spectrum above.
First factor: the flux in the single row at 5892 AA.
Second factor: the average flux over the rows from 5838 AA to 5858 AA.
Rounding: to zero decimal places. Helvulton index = 104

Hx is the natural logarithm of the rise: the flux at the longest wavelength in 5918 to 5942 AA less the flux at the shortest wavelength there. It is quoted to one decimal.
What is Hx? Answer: -0.5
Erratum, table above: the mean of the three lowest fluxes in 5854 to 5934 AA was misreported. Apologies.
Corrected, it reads 9.68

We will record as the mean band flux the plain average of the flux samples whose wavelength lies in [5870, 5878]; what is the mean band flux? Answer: 10.9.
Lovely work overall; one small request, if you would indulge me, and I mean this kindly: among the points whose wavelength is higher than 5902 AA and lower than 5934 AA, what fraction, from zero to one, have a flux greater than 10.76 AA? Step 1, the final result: 0.50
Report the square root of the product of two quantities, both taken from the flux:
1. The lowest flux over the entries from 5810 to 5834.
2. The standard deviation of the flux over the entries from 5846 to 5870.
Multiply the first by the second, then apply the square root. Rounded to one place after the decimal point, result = 1.7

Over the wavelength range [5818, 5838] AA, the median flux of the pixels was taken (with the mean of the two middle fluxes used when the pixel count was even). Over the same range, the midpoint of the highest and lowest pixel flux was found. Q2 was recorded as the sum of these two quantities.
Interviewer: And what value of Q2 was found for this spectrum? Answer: 21.66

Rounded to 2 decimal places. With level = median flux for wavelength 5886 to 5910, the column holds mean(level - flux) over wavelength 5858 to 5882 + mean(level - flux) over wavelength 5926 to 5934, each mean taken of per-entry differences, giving -1.51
